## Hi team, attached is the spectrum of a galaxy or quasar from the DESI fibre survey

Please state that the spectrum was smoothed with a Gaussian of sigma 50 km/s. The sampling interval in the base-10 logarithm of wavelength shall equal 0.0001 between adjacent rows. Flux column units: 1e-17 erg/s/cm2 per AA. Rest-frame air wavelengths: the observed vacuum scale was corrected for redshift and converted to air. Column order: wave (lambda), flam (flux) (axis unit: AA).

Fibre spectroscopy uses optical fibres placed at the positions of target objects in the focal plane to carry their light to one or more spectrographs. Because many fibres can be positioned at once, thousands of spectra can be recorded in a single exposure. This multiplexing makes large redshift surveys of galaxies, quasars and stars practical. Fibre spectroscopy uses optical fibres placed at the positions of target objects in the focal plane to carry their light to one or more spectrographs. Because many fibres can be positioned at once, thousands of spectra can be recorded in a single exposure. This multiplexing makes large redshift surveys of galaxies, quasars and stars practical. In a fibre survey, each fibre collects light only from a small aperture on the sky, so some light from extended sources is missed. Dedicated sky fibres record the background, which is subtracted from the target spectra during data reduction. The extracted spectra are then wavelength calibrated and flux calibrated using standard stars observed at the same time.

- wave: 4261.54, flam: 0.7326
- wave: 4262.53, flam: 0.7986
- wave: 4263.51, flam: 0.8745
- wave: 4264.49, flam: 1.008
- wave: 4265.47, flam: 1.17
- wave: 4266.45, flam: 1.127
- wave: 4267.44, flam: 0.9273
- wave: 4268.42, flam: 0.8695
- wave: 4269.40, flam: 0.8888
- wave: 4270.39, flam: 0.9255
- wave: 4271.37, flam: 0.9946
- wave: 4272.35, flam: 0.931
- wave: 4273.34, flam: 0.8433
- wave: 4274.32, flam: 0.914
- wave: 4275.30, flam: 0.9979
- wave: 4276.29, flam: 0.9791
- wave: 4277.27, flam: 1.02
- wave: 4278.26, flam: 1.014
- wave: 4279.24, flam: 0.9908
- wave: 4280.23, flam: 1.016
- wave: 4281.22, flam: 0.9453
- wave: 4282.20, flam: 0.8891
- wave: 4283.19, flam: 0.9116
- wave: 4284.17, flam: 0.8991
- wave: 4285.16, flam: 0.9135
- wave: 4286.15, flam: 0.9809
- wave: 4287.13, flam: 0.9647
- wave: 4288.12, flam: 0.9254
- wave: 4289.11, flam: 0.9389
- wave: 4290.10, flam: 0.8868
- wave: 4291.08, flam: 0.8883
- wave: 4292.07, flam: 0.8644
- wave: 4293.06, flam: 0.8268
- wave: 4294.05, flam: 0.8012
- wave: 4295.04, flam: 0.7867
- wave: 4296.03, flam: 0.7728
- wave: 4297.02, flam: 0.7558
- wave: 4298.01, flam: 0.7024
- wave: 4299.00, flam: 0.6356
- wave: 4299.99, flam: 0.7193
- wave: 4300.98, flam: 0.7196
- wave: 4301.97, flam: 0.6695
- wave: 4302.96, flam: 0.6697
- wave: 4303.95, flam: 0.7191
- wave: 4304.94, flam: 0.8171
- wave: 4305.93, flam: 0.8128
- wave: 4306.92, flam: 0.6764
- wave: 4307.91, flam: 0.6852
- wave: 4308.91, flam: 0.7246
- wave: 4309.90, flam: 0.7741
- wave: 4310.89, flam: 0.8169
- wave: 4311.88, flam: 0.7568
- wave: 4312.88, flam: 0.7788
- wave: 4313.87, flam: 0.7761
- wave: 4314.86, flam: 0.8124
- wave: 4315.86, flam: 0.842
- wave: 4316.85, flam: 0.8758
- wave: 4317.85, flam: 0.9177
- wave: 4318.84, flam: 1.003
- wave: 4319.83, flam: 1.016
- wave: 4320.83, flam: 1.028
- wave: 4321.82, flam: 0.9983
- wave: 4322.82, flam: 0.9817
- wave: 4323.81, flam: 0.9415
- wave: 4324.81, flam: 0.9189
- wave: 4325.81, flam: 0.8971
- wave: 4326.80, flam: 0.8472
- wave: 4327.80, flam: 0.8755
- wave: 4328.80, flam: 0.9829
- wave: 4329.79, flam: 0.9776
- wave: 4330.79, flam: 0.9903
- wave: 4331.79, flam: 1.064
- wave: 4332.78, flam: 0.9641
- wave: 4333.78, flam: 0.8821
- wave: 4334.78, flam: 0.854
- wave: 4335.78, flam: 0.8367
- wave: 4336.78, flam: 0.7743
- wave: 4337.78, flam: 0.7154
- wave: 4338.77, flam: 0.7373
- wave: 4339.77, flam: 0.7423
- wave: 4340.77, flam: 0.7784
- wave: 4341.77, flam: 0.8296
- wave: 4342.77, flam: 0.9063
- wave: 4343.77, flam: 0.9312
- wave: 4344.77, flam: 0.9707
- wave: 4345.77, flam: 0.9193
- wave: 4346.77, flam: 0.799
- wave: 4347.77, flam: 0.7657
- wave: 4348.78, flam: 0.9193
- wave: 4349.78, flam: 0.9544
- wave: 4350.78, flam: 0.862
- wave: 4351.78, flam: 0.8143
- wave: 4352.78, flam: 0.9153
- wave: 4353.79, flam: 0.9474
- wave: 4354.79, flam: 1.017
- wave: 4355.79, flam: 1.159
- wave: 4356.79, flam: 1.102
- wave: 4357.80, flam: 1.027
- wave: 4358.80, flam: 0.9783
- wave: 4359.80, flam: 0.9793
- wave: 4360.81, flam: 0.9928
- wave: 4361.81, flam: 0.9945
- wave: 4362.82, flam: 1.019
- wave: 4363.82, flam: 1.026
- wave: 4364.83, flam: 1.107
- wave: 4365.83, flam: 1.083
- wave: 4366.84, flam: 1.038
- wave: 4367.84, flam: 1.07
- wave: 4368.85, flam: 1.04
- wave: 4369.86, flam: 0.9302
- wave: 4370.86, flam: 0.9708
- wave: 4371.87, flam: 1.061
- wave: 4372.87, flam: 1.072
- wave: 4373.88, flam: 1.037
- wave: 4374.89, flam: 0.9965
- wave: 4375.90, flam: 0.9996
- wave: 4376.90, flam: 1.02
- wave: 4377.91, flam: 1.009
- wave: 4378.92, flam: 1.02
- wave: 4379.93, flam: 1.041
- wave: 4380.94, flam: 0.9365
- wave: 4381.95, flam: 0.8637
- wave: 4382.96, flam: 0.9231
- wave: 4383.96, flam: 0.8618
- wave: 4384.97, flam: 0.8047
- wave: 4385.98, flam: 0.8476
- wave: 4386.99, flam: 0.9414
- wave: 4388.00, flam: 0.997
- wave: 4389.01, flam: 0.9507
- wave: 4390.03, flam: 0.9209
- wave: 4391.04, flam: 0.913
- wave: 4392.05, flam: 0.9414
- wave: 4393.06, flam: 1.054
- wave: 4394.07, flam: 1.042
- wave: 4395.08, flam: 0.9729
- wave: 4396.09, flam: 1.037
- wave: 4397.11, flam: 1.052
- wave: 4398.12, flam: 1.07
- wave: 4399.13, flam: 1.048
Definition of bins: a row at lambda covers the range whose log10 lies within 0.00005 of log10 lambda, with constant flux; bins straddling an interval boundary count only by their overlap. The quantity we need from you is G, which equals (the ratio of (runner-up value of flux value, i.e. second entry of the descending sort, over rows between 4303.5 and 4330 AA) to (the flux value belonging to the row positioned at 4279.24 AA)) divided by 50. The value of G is 0.021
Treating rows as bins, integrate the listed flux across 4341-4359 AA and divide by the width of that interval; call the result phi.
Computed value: 0.93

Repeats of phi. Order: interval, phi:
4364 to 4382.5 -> 1.02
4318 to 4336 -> 0.95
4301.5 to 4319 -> 0.78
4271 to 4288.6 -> 0.95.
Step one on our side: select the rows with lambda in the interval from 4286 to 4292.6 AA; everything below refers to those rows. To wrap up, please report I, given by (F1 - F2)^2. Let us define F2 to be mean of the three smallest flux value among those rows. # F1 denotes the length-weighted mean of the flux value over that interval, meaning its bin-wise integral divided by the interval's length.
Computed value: 0.001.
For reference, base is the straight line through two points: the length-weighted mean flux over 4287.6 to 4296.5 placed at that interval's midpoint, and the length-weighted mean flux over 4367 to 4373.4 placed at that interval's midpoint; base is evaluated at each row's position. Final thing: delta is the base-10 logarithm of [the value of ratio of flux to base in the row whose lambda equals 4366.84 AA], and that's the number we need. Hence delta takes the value 0.01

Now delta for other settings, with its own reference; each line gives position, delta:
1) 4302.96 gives -0.12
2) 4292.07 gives 0.01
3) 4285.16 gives 0.04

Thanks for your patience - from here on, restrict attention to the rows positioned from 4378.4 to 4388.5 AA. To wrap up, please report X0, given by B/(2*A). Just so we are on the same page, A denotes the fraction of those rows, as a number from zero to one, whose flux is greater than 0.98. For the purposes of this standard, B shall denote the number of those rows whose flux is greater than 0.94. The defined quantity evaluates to 6.7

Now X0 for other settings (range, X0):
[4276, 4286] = 7.5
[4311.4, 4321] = 5.0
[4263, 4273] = 5.0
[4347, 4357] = 8.3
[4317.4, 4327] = 6.0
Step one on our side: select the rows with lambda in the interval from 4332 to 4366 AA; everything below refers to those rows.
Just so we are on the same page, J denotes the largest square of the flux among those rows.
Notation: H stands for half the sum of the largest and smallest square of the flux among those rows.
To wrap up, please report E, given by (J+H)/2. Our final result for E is 1.1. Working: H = 0.93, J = 1.3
